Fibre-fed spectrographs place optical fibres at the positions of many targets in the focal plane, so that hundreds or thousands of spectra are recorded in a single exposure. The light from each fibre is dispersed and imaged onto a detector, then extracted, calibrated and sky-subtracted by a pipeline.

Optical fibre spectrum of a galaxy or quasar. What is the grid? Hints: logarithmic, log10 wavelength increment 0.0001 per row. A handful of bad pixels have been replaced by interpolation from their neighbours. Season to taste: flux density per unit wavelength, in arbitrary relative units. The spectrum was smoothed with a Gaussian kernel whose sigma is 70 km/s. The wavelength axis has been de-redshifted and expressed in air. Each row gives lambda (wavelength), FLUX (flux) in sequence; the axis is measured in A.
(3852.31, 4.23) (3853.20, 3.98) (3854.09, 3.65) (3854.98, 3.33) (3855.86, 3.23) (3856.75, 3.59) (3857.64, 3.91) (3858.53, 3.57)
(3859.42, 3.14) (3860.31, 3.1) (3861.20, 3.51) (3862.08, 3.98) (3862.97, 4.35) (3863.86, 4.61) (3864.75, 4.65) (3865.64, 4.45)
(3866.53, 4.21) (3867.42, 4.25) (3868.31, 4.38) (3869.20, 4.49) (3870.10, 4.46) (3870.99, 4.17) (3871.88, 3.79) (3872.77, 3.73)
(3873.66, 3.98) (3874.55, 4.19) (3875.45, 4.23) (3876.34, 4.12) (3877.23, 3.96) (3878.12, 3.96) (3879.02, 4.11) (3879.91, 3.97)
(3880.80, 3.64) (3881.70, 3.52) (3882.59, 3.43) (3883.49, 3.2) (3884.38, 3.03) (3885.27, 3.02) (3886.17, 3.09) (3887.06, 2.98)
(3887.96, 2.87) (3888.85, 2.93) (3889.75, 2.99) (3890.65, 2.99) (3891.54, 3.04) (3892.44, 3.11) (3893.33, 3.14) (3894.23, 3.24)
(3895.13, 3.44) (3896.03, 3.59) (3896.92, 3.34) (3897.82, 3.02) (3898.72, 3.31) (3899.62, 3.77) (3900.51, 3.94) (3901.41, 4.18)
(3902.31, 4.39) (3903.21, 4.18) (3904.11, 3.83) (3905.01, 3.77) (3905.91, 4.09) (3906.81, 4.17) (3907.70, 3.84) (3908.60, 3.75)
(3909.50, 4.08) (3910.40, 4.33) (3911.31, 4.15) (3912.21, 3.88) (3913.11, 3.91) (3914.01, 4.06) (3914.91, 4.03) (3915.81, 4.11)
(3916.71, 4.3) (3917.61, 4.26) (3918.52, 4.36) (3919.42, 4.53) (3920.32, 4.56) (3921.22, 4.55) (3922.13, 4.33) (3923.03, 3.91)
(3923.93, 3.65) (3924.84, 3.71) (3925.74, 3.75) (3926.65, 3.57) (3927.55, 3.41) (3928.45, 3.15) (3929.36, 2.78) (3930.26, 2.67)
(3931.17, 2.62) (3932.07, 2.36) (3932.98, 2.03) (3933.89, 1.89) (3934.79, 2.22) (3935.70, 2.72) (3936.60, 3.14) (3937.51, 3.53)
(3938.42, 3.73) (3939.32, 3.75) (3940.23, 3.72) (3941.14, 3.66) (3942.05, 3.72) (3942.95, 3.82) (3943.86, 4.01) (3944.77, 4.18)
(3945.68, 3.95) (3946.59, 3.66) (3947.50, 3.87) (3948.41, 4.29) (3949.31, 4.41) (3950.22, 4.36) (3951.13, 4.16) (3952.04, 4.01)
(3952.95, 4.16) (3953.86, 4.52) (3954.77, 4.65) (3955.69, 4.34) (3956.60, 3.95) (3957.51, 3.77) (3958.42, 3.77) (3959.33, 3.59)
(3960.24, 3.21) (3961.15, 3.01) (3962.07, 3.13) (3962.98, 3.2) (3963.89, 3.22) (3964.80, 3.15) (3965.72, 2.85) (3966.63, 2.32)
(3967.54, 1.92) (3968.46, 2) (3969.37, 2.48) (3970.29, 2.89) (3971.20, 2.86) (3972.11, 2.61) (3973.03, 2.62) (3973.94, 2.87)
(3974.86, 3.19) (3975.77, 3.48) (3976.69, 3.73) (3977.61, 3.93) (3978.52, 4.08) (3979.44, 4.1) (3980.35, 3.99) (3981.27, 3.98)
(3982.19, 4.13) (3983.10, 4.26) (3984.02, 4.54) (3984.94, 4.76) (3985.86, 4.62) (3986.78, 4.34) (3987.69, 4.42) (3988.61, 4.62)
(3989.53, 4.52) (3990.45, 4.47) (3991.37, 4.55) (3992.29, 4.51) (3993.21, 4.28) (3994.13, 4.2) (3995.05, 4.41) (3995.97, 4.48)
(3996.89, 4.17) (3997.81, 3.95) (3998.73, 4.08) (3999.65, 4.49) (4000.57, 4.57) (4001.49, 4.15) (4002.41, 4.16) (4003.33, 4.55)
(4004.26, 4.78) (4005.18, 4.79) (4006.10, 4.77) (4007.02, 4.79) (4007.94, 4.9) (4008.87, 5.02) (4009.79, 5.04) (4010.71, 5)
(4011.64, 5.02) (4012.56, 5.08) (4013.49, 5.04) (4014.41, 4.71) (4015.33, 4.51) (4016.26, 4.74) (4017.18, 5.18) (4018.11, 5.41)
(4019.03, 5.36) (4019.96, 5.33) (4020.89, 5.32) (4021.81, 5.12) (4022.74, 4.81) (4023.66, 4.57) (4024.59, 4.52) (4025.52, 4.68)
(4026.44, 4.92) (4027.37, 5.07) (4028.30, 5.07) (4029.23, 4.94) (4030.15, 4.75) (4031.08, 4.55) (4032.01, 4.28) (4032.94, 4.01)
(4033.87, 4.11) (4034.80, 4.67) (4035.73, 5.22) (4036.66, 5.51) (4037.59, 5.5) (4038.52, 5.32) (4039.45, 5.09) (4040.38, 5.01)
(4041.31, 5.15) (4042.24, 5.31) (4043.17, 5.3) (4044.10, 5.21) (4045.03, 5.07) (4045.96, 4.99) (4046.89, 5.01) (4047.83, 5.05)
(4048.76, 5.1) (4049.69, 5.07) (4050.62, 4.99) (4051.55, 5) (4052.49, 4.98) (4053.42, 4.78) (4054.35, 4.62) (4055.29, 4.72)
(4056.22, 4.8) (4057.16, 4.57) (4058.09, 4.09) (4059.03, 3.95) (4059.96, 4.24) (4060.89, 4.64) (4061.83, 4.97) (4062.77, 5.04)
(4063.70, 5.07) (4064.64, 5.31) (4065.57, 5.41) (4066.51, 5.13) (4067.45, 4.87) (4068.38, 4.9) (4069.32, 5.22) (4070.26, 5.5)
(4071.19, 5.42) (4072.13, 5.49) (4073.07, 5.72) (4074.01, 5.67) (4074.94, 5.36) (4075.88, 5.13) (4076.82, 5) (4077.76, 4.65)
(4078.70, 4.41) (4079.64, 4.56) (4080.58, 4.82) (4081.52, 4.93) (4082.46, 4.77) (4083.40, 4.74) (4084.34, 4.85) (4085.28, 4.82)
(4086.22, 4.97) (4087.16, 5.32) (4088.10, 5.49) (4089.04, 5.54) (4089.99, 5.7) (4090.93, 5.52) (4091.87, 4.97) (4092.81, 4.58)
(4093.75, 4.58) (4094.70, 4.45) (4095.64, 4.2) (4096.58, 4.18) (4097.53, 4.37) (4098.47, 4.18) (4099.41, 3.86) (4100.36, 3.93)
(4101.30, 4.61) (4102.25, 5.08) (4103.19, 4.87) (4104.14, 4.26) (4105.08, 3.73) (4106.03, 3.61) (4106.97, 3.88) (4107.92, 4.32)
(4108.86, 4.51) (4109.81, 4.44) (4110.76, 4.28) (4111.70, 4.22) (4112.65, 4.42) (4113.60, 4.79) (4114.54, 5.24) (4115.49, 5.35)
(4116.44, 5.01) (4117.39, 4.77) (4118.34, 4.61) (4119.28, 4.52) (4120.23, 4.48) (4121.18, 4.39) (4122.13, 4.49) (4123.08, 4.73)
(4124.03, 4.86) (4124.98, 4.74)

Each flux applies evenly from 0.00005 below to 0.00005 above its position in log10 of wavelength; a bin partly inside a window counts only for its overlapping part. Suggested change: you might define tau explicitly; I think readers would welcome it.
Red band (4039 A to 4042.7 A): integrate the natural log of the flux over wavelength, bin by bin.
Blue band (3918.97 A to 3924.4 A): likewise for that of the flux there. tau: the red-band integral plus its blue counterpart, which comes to 14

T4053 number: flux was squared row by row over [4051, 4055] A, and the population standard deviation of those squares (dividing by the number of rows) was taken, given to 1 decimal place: 1.5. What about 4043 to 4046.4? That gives 1.2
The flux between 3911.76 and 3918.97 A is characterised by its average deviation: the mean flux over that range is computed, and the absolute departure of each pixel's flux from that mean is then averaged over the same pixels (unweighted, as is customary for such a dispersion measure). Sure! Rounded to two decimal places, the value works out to 0.14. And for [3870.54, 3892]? 0.45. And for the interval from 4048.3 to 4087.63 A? 0.29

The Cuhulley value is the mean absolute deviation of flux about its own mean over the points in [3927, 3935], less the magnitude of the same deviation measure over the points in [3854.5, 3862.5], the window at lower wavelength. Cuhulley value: 0.14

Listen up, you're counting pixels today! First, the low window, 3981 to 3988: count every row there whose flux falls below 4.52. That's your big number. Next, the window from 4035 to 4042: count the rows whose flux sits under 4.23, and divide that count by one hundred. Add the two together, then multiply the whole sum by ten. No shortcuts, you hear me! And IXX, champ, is 50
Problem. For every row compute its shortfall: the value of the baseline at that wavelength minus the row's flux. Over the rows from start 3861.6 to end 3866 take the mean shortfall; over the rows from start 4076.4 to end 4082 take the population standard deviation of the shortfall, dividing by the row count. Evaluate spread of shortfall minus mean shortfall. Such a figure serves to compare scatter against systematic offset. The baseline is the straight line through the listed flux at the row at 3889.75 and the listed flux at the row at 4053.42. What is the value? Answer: 1.9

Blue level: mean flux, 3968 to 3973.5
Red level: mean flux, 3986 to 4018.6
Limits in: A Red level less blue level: 2.0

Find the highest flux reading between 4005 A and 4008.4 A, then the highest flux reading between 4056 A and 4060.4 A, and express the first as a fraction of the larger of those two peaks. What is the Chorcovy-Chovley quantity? 1.00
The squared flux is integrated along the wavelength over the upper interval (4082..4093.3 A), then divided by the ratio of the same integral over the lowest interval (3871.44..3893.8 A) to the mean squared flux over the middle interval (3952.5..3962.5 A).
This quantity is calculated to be 16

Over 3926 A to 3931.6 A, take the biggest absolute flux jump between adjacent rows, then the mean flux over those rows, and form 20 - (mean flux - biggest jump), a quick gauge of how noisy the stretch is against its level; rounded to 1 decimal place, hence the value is 17.3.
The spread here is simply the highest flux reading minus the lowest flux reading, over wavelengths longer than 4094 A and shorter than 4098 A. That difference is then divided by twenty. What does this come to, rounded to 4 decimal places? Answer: 0.0135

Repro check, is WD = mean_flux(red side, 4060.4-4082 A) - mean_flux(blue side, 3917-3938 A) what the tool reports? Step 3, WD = 1.7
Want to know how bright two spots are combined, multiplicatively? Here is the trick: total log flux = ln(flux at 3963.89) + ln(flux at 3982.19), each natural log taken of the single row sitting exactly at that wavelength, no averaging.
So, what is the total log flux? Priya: 2.6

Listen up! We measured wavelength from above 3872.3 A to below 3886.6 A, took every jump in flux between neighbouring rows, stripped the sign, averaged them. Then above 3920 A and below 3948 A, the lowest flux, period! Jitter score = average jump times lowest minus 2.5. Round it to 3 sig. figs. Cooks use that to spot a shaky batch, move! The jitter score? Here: -2.24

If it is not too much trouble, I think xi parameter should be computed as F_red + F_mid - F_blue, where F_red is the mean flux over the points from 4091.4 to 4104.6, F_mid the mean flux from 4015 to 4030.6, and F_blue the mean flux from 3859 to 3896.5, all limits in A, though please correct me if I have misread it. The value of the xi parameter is 5.7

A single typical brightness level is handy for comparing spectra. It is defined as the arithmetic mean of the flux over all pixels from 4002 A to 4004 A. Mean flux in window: 4.4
